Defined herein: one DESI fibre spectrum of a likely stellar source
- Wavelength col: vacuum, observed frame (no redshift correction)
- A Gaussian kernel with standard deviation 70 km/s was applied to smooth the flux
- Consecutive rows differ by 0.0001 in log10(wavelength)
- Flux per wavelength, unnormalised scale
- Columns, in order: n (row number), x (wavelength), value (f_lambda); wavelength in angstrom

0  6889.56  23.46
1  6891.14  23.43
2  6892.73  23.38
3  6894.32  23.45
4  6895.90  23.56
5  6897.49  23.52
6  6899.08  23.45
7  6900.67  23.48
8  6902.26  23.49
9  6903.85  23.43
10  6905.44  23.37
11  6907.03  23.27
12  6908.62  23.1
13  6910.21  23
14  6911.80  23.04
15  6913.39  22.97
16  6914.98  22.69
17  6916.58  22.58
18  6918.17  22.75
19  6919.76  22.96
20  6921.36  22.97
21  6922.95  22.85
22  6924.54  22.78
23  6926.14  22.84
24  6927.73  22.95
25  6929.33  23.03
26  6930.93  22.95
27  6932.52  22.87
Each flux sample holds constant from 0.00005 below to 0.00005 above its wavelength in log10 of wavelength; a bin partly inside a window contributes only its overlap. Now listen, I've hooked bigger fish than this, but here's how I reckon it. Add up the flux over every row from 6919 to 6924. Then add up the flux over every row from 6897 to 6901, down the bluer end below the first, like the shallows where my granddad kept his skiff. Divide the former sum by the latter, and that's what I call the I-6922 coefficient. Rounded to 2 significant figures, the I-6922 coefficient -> 0.98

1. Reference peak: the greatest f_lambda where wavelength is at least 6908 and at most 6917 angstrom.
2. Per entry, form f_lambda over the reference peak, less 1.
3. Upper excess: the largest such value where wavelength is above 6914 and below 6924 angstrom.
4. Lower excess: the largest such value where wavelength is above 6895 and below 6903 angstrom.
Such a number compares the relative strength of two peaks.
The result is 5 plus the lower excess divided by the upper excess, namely 1.5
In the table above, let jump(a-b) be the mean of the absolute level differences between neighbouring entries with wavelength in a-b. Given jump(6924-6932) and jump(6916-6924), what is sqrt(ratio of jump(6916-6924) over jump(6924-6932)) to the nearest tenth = 1.2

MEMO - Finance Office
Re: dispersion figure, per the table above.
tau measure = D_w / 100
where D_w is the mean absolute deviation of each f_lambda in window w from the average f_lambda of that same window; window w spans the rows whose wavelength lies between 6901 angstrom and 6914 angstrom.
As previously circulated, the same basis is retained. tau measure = 0.0018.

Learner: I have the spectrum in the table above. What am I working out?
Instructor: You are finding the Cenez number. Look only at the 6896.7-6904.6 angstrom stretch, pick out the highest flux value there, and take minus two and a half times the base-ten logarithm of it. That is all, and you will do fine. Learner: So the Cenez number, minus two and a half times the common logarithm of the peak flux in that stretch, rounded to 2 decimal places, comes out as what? -3.43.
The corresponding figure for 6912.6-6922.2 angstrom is -3.40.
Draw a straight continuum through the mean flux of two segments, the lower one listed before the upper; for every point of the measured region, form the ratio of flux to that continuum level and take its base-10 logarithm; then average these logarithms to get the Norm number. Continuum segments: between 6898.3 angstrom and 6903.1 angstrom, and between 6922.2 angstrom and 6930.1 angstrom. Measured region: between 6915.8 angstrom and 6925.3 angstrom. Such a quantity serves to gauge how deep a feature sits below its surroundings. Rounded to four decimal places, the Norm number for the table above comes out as -0.0038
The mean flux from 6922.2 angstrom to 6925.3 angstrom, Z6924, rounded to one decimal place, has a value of 22.8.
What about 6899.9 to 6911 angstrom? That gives 23.3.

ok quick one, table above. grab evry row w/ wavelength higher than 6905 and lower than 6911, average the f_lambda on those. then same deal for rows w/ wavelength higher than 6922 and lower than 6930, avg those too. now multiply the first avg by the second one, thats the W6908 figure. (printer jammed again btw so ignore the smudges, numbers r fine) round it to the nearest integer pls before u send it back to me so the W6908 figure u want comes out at 531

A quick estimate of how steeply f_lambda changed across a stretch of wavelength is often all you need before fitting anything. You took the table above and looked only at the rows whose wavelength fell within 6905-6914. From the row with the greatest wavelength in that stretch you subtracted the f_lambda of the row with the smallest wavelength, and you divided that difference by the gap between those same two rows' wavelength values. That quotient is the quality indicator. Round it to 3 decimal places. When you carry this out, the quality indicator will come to -0.050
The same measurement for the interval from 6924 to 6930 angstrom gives 0.052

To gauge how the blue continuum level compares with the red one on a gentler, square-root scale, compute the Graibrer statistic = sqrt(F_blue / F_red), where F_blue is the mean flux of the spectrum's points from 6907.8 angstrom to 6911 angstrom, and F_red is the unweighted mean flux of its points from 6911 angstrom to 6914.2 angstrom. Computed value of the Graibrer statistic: 1.00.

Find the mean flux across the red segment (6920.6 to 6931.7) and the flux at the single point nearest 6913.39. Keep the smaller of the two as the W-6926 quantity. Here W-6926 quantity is 22.9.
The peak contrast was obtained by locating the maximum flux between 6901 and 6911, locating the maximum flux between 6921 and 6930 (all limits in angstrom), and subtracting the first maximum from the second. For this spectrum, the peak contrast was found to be -0.46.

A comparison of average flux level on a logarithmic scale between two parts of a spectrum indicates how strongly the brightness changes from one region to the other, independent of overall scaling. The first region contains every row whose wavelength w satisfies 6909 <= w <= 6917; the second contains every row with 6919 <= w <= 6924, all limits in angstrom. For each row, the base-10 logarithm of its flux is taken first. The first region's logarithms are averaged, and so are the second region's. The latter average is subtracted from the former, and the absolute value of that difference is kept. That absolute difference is 0.0014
